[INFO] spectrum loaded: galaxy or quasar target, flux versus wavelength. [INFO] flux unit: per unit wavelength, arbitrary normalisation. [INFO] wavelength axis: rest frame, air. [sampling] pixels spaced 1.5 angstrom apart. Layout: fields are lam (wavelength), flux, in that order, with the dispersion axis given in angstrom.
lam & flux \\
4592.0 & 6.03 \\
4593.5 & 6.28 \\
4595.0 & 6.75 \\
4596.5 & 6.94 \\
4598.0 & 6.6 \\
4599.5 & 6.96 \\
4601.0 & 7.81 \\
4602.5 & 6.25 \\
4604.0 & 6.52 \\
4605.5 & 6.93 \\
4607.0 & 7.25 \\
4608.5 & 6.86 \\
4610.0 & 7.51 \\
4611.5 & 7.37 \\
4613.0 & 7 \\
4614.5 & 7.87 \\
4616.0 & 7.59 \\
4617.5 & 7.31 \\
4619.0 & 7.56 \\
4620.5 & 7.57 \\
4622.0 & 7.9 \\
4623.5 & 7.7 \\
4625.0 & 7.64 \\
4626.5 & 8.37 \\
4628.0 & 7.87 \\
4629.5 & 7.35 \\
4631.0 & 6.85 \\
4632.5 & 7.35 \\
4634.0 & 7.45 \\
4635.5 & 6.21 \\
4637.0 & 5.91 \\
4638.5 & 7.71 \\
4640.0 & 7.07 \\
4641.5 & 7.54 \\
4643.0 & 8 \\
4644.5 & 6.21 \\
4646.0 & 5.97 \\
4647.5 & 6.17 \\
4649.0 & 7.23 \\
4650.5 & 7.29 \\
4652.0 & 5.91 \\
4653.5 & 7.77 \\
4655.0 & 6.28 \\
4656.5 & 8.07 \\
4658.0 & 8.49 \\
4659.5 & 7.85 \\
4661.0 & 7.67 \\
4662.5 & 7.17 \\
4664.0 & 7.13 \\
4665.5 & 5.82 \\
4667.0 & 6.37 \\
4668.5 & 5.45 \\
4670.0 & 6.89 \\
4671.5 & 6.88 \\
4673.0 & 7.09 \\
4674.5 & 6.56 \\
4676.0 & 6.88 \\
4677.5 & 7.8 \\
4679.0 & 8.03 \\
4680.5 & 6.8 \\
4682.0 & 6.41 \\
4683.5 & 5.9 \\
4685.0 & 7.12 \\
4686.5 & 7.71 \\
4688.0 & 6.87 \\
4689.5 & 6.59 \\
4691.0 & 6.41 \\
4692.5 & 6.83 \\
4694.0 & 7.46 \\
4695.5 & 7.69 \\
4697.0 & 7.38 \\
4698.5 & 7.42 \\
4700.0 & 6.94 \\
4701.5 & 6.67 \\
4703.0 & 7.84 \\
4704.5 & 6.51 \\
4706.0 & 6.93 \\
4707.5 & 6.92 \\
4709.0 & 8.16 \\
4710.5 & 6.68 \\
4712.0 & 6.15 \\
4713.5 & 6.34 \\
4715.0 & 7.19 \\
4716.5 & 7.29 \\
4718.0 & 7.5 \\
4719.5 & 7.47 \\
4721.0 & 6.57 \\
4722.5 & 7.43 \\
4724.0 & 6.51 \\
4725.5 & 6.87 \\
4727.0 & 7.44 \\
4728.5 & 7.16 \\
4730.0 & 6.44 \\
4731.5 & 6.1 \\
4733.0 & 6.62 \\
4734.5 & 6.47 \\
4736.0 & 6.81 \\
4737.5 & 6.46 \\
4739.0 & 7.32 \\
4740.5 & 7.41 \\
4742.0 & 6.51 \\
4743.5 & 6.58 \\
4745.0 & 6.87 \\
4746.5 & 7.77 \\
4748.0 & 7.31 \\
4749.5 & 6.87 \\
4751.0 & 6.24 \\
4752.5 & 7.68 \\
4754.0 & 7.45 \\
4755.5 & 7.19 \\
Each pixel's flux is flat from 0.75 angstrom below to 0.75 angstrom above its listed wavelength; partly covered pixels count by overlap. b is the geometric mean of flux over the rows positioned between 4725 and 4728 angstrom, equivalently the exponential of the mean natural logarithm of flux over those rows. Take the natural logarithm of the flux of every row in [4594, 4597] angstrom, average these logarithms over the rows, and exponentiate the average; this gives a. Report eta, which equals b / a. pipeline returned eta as 1.04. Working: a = 6.8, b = 7.1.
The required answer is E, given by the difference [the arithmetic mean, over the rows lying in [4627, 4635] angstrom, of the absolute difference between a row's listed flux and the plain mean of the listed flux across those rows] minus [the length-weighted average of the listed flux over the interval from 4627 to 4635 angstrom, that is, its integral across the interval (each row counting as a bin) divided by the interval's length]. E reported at -7.14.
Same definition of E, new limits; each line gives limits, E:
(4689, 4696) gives -6.52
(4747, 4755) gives -6.69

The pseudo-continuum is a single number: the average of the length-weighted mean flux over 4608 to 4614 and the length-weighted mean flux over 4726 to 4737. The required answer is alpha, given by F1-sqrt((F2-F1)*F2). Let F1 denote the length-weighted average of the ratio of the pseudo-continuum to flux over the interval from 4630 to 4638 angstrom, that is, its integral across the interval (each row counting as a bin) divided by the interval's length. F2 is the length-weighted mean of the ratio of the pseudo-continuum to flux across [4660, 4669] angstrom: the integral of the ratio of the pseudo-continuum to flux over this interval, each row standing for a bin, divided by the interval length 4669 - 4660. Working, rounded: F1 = 1.03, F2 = 1.06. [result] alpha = 0.86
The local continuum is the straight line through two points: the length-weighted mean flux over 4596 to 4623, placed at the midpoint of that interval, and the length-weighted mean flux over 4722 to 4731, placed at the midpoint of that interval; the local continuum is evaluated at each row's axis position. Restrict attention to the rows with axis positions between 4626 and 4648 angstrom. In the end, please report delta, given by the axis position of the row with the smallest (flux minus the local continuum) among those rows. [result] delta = 4637.0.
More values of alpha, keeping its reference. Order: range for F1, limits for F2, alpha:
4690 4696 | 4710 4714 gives 0.66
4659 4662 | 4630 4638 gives 0.54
